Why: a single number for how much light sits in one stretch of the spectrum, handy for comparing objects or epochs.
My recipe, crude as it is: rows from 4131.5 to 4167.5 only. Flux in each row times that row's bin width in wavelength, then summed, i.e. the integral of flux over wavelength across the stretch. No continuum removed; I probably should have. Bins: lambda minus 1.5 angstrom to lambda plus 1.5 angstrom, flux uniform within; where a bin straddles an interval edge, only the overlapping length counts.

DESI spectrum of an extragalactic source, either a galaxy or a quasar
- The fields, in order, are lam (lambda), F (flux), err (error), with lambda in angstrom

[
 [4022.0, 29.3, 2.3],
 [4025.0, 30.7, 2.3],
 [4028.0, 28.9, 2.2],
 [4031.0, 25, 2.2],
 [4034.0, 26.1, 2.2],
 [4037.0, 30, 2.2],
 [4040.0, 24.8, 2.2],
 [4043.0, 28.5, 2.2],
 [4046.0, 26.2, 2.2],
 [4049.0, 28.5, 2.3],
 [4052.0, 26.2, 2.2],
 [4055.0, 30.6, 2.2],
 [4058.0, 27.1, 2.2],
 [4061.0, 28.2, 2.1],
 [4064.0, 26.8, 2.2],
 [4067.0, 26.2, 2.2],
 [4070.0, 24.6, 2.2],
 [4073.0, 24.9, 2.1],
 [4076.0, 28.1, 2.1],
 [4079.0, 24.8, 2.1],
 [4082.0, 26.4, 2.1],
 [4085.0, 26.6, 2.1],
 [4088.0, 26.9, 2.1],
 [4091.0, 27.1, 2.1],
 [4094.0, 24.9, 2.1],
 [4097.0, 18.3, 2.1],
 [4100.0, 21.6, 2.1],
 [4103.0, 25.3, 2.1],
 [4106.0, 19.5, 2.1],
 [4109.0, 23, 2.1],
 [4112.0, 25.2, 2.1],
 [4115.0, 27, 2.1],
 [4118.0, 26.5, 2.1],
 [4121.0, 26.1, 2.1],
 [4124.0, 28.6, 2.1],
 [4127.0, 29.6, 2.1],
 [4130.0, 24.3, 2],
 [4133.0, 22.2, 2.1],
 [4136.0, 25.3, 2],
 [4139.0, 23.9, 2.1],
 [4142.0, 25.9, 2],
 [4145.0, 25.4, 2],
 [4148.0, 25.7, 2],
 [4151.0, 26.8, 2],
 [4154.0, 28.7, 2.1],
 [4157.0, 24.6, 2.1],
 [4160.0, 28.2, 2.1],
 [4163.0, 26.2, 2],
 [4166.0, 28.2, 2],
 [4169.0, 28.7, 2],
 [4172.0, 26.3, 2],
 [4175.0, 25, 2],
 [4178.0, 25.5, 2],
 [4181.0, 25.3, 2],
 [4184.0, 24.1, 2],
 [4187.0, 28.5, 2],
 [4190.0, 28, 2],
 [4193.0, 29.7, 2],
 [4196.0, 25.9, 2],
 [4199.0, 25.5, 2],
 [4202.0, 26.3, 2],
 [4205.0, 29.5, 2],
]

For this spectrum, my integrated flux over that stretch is 933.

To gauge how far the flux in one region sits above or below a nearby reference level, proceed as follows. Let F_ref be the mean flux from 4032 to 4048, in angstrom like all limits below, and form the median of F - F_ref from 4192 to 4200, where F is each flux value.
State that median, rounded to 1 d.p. -1.2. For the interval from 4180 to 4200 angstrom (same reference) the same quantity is -1.2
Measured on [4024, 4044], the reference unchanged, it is 1.4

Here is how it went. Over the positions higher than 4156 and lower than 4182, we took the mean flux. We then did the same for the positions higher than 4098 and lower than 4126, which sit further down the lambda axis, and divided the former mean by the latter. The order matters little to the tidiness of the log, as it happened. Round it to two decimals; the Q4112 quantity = 1.07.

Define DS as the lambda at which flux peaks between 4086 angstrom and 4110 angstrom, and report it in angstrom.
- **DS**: 4091.0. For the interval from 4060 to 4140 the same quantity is 4127.0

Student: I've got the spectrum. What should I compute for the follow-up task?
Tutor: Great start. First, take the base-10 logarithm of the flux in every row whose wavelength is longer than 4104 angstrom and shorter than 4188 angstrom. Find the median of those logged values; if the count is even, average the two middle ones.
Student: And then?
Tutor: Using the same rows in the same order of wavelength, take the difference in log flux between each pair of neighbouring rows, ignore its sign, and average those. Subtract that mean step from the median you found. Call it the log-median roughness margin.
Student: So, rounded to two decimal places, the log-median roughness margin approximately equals 1.38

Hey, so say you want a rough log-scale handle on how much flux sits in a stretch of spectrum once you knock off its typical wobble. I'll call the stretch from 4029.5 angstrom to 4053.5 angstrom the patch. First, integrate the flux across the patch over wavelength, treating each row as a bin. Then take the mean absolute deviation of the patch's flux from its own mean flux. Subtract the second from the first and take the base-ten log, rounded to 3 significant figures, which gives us 2.81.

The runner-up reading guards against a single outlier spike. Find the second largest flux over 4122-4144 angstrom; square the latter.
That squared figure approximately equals 818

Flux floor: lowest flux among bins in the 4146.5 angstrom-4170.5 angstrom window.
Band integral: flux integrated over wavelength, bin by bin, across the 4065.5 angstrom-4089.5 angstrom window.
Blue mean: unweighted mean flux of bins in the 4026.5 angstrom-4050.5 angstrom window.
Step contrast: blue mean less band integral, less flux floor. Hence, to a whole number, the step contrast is -623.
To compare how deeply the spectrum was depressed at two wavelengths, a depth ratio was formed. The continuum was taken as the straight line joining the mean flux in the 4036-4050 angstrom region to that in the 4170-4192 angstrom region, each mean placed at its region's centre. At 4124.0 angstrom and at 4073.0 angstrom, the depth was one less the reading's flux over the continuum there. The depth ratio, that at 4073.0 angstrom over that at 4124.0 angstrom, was -1.2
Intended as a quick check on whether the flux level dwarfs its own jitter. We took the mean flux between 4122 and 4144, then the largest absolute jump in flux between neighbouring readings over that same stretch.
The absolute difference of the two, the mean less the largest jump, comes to 20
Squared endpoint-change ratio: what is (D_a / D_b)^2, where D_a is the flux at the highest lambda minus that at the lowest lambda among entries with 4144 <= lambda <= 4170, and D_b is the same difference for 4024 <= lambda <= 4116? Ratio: 0.80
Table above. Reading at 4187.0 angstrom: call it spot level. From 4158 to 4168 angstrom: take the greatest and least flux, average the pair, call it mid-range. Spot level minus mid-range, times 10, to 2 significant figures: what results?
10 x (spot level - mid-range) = 13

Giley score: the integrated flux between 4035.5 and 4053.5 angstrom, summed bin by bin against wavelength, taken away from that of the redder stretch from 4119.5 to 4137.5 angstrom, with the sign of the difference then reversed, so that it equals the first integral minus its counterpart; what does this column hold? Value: 24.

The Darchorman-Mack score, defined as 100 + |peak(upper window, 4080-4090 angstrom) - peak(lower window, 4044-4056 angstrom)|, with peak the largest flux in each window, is 104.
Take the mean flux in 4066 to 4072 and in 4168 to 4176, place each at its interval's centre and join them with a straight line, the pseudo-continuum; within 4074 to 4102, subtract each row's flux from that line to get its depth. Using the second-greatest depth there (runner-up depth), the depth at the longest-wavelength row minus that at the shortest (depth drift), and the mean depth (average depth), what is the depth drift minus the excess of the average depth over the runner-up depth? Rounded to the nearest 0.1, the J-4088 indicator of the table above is 10.3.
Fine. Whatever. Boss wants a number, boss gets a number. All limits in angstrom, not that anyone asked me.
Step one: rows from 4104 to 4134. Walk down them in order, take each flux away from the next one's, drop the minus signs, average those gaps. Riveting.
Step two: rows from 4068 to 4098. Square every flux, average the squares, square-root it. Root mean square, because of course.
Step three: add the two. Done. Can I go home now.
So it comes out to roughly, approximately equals 27.5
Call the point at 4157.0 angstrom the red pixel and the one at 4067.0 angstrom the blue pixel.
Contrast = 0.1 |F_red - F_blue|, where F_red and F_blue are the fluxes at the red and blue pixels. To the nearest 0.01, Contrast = 0.16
